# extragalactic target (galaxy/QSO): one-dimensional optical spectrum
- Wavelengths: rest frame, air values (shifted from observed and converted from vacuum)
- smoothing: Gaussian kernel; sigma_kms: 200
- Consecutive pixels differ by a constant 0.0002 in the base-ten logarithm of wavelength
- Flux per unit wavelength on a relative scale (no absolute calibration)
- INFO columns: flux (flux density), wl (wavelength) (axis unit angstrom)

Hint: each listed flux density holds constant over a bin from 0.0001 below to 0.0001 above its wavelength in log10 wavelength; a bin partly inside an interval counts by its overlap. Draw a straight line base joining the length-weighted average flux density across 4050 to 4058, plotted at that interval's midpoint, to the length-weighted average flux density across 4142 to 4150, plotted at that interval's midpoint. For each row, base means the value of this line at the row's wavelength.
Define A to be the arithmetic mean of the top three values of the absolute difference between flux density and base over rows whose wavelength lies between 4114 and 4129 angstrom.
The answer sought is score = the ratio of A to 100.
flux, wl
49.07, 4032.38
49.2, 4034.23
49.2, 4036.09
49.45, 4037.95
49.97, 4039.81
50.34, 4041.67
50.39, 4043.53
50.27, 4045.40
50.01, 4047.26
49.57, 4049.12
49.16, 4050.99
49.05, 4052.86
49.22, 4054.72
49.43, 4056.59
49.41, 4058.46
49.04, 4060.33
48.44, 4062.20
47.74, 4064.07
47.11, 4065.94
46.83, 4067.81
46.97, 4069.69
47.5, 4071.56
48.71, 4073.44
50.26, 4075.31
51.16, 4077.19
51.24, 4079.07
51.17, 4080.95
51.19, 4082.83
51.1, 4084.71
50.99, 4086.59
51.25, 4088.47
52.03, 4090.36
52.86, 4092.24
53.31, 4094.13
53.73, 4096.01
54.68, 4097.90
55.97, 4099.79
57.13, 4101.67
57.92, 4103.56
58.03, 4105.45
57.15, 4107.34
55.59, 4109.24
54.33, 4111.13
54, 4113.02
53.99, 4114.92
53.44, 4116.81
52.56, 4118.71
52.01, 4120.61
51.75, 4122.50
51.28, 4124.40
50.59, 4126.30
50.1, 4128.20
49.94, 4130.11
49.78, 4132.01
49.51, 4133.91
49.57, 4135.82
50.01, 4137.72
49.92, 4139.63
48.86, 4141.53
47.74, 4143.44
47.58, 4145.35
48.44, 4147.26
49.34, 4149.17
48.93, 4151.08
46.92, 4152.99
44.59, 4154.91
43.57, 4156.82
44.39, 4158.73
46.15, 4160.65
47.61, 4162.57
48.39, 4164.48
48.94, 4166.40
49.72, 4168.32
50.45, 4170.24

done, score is 0.048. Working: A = 4.8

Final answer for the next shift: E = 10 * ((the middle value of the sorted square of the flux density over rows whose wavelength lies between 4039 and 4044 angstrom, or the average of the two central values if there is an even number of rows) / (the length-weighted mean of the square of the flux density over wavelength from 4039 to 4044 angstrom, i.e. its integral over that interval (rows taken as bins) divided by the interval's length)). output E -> 10.0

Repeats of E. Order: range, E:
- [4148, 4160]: 9.7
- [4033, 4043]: 9.9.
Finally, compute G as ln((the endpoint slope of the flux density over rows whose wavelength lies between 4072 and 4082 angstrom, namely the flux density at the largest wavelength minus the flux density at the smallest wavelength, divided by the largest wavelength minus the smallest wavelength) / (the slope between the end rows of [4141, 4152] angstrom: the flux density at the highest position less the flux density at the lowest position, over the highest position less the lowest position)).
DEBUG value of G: 4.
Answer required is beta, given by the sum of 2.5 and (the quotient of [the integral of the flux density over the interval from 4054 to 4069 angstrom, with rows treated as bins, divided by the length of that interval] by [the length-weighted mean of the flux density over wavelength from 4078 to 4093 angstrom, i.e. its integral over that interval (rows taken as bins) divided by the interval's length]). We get 3.44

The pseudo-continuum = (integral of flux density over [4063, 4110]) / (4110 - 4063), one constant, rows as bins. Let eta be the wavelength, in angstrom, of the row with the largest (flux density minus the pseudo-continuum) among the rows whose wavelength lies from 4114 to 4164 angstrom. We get 4114.92 angstrom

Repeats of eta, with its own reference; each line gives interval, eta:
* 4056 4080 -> 4079.07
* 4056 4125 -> 4105.45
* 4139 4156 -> 4139.63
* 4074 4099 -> 4097.90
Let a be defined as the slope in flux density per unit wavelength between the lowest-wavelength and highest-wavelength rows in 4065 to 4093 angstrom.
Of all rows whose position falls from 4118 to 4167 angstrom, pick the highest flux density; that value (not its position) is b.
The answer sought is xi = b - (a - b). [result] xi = 105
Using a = 0.2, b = 52.56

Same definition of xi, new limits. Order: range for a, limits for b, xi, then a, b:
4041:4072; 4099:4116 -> 116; -0.1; 58.03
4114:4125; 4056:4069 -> 99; -0.3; 49.43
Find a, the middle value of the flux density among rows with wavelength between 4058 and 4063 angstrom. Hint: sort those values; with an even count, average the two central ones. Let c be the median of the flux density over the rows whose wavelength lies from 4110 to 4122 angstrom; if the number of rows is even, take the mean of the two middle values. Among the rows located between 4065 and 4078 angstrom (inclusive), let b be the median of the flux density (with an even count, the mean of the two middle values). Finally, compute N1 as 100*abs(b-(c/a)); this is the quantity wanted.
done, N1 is 4640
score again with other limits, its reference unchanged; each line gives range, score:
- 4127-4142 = 0.016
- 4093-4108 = 0.090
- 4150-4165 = 0.040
